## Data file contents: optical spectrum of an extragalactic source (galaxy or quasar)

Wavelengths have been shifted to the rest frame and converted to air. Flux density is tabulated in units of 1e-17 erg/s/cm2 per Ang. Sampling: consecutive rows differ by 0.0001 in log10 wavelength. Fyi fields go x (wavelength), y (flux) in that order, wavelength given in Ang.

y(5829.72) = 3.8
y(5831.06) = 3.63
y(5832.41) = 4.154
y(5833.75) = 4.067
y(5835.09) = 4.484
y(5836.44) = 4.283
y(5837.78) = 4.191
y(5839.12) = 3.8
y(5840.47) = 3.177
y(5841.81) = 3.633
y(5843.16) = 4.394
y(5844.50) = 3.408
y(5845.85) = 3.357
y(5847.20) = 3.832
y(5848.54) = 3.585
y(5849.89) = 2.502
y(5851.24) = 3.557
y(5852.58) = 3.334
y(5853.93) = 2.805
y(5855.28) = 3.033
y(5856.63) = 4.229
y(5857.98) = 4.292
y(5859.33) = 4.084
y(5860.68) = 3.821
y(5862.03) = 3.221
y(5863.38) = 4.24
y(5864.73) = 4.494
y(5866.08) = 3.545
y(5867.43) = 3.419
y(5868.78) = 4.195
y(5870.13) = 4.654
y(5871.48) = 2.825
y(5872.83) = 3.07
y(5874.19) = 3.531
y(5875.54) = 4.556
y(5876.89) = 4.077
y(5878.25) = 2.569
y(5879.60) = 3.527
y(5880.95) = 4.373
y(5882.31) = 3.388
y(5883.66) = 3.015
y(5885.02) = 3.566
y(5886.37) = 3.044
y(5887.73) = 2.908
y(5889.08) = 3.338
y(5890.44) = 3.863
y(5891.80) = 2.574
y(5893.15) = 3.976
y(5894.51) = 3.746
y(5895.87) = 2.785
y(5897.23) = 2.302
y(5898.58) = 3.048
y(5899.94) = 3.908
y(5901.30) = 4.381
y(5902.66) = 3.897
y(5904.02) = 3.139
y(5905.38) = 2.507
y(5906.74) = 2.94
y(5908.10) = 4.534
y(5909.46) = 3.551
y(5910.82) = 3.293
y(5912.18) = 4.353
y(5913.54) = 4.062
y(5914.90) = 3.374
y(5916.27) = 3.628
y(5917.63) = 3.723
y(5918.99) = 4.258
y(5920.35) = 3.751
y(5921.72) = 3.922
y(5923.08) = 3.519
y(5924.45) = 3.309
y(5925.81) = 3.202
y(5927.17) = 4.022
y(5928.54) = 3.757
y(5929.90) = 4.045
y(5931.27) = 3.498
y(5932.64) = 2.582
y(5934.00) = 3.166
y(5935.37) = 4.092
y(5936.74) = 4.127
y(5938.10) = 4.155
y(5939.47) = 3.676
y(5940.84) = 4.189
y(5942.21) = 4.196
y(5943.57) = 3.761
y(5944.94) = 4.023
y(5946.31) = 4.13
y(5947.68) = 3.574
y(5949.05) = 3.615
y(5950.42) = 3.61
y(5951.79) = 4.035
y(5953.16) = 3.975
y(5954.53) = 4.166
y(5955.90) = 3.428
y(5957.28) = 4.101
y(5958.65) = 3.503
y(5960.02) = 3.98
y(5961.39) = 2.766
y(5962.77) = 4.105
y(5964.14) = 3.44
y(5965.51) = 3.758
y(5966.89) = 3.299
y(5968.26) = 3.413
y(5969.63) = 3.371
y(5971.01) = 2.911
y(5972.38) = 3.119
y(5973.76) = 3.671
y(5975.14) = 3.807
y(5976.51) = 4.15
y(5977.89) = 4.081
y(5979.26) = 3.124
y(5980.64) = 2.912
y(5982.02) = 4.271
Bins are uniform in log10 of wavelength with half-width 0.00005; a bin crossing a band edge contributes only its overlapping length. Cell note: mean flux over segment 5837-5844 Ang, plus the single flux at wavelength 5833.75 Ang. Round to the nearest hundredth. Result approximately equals 7.91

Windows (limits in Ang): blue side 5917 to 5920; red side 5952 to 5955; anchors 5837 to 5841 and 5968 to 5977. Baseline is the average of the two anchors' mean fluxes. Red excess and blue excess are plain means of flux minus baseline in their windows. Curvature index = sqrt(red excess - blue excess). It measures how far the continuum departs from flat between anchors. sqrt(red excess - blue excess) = 0.3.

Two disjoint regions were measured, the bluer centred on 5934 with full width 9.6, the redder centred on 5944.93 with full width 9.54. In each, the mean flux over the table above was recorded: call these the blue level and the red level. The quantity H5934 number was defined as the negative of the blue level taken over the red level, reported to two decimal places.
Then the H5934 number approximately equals -0.93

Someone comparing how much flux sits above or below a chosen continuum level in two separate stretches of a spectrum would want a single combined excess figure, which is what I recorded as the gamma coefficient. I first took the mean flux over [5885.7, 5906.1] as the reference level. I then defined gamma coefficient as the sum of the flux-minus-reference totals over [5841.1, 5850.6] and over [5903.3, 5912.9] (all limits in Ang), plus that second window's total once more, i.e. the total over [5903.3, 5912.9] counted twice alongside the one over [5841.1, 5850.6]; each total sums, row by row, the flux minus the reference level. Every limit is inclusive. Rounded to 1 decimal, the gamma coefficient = 4.2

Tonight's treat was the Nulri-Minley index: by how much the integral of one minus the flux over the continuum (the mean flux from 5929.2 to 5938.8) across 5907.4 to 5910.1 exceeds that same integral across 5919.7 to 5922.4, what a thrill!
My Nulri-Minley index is -0.2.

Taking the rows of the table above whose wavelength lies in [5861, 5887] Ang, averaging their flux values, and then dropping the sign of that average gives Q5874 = 3.65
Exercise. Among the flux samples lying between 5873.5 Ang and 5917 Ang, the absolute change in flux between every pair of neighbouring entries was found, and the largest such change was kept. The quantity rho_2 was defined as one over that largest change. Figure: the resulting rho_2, 0.63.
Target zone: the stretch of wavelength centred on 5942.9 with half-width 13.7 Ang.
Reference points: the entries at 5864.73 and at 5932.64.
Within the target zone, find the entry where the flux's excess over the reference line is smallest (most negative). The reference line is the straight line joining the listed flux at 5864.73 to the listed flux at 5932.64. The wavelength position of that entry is 5932.64 Ang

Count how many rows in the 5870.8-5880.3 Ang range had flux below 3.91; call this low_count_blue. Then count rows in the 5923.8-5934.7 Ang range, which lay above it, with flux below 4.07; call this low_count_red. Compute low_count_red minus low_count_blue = 3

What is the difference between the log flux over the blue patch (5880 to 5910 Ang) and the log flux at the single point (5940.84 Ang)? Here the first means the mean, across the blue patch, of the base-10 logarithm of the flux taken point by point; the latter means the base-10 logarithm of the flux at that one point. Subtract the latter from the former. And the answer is -0.10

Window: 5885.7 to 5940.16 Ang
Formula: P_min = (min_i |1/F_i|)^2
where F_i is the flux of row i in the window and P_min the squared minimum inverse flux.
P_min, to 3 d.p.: 0.049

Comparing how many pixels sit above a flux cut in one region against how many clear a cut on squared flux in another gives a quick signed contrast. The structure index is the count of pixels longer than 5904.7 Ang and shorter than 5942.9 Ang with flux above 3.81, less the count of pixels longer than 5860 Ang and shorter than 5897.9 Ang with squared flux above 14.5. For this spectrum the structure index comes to 2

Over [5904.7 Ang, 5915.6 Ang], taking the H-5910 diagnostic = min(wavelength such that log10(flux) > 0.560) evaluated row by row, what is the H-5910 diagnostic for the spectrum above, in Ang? 5908.10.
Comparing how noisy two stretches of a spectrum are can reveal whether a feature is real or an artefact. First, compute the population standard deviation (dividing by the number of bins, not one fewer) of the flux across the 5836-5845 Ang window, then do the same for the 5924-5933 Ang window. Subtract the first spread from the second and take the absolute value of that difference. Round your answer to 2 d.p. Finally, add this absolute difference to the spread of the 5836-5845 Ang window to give 0.48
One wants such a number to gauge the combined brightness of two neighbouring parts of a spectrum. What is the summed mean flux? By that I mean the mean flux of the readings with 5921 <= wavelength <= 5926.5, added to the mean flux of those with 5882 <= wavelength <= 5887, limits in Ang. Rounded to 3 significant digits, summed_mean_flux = 6.74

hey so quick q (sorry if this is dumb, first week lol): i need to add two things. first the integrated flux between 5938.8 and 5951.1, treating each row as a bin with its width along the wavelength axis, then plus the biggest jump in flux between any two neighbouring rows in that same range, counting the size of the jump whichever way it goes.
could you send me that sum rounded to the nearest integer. 48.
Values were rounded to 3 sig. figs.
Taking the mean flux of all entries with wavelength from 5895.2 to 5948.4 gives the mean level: 3.65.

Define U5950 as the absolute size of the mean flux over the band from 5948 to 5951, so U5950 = 3.6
